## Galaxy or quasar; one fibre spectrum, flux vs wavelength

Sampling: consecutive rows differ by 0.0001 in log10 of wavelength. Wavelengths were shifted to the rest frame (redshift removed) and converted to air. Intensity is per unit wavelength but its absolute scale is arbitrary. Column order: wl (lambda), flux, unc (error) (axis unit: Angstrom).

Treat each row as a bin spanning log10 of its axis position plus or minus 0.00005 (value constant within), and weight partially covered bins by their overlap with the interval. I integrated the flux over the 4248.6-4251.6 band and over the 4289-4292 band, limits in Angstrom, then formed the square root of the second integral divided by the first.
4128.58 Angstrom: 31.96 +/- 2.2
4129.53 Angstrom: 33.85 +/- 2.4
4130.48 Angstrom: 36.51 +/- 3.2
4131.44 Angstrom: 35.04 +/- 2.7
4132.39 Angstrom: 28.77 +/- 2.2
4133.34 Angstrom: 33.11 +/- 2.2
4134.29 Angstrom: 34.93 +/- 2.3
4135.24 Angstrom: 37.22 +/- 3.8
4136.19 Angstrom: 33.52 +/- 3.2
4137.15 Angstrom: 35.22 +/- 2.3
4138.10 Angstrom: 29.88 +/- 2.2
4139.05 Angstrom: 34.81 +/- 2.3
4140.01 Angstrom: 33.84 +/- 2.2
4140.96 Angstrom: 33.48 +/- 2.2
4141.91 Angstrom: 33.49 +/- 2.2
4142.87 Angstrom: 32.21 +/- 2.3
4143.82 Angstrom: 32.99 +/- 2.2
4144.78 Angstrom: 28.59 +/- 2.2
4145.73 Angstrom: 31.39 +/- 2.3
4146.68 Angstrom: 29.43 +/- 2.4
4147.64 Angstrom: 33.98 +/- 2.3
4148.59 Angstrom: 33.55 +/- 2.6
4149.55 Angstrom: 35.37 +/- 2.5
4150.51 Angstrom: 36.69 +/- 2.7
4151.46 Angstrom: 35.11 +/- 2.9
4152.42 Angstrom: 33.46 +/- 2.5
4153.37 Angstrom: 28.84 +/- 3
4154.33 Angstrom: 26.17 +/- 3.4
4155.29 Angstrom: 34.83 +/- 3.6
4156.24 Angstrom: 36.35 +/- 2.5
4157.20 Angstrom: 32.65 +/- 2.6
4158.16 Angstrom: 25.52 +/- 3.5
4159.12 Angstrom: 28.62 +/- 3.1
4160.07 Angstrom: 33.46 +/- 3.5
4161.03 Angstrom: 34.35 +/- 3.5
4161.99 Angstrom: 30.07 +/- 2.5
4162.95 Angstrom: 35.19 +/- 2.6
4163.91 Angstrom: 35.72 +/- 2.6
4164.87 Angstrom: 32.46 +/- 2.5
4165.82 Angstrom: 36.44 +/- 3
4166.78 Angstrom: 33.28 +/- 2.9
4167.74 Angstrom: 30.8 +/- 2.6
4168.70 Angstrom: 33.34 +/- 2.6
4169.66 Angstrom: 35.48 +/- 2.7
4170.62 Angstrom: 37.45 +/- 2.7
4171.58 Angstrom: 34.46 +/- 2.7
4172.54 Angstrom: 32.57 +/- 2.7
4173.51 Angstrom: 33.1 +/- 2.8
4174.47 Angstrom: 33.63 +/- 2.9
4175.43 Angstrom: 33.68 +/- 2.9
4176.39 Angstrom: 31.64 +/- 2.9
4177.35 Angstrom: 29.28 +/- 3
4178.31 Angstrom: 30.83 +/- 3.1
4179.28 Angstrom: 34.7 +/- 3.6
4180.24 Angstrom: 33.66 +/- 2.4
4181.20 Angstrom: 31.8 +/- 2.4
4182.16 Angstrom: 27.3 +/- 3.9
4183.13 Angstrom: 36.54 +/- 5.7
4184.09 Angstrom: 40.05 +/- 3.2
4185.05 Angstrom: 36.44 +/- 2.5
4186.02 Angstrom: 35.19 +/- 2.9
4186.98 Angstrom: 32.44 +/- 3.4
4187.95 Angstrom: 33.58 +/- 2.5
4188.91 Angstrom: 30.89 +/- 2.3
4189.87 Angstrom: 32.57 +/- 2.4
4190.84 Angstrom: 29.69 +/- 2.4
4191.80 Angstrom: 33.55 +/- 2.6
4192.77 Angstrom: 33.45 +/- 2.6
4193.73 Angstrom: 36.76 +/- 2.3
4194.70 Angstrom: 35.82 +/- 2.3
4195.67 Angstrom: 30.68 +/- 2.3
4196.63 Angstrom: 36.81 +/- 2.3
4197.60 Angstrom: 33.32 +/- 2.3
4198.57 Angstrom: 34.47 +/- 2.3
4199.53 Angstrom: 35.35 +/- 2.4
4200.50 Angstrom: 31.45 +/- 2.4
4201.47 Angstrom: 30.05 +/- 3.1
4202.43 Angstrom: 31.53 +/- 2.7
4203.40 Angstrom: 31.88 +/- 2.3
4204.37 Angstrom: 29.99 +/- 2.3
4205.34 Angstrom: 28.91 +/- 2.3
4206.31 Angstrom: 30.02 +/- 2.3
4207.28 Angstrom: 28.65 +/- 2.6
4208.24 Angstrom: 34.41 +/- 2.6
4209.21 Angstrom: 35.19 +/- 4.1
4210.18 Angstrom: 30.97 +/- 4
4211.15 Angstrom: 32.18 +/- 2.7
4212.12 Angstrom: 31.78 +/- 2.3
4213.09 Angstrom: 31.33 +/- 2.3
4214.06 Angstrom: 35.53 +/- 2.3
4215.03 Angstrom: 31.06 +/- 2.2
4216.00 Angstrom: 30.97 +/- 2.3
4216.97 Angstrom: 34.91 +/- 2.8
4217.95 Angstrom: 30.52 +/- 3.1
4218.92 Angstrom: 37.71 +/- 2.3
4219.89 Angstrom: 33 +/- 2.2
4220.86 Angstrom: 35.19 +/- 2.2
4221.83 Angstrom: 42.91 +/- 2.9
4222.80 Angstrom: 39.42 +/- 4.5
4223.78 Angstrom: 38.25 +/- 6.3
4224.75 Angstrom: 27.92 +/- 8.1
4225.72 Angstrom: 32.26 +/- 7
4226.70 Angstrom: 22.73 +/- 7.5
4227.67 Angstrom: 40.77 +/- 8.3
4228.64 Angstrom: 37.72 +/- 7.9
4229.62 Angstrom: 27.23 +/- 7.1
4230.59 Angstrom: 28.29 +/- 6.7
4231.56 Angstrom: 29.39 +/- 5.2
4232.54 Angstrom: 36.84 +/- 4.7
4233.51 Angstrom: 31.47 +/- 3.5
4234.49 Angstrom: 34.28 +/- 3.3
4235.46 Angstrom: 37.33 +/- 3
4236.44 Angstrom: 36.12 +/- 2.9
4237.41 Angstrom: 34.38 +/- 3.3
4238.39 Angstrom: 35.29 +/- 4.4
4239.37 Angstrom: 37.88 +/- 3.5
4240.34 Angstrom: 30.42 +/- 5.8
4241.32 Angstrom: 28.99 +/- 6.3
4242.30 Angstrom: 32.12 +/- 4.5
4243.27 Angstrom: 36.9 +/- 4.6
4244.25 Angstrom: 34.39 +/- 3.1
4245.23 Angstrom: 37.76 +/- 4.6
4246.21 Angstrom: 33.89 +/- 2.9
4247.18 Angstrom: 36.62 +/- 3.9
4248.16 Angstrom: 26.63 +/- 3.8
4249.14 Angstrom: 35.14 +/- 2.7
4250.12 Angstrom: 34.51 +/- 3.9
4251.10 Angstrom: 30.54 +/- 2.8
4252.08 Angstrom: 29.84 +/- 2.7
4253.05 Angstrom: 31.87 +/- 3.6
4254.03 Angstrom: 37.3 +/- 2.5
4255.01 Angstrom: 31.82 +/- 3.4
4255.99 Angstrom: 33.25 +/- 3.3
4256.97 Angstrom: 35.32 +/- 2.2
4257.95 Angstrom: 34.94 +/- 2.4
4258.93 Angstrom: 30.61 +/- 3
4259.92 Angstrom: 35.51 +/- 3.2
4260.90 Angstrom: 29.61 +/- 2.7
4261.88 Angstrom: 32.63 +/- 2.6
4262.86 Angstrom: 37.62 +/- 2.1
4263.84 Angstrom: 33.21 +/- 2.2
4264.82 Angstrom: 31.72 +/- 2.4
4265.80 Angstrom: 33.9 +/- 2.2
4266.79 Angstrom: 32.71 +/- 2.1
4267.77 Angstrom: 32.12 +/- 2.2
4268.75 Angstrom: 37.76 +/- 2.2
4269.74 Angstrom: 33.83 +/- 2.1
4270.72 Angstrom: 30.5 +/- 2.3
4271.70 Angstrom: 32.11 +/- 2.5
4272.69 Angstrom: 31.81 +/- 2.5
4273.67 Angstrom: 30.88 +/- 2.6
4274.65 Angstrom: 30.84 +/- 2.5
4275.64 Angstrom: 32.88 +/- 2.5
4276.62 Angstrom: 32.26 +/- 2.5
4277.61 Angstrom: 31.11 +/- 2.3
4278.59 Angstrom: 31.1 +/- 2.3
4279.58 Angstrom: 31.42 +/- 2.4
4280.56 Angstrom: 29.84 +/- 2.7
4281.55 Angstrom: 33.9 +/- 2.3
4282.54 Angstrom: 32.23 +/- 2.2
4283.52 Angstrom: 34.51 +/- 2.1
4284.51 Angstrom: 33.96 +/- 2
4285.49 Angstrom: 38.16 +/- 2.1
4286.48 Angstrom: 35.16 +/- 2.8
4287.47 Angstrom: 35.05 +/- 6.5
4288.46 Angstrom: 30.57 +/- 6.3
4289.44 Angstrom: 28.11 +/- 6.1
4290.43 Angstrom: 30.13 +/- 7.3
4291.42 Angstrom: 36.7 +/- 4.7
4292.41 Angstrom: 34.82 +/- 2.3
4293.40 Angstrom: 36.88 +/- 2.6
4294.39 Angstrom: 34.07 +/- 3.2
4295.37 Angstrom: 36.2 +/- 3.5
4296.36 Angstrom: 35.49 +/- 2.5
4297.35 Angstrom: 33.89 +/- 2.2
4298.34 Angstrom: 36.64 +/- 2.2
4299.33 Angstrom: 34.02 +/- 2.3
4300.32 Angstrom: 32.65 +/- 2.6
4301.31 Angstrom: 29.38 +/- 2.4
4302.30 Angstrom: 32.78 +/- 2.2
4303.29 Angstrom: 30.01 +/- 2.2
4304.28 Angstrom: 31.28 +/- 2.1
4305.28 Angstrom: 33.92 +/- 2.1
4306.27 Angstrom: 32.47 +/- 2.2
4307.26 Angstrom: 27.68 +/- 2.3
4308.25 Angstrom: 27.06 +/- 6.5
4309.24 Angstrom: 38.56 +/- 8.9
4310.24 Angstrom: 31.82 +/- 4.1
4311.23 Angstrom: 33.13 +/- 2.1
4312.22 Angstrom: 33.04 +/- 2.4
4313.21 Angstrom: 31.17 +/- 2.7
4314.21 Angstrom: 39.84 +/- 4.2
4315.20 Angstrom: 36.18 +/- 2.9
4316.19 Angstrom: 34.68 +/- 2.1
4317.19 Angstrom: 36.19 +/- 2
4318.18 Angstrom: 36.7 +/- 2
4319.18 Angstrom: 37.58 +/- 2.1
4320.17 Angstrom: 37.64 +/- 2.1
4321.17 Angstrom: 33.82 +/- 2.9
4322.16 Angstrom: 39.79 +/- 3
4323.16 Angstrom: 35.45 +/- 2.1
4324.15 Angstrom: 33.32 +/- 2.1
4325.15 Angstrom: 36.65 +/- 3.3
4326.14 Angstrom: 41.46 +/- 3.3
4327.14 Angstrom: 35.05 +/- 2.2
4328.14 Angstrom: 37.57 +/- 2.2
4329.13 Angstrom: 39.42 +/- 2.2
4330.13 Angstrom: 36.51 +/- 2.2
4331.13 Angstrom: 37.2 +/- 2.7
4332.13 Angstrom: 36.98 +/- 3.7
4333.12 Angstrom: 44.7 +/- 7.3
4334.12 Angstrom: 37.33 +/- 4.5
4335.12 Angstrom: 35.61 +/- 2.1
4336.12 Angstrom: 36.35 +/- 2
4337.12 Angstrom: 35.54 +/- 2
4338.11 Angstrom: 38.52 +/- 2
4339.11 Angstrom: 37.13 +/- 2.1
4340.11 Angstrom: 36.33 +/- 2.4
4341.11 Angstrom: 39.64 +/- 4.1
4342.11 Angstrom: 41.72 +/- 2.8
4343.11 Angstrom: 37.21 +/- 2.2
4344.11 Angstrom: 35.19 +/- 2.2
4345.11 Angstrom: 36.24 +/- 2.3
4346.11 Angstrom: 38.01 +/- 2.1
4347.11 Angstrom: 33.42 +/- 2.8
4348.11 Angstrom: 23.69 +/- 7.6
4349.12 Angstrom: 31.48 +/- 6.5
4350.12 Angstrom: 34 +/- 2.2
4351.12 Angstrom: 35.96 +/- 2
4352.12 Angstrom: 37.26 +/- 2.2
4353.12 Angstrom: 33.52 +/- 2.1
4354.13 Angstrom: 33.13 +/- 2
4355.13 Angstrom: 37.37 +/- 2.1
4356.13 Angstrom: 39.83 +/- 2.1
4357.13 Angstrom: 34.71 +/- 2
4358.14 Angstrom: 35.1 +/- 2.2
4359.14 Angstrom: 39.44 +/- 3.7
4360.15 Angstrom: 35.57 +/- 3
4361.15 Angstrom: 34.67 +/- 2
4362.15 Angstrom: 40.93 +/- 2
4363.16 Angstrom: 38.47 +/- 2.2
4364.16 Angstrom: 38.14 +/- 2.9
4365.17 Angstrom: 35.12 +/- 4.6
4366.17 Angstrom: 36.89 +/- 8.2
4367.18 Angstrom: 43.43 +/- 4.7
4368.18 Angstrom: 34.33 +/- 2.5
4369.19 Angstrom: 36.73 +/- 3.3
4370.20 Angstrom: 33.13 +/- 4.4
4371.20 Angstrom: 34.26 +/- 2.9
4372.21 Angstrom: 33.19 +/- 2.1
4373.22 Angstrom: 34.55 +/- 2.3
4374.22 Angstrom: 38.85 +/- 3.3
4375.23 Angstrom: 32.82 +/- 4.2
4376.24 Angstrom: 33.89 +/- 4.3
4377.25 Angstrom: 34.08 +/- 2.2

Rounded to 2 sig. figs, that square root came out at 0.98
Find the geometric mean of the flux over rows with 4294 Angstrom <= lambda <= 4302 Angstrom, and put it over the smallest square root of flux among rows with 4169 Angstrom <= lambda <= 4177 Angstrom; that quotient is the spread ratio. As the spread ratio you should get 6.04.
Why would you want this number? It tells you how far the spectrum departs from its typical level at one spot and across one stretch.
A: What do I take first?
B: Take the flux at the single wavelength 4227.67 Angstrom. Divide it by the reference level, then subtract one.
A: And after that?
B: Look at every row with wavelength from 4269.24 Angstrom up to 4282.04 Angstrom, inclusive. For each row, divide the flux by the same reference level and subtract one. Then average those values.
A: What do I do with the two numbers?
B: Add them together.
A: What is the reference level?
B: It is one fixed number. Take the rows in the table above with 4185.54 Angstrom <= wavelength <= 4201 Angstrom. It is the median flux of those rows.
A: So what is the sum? 0.16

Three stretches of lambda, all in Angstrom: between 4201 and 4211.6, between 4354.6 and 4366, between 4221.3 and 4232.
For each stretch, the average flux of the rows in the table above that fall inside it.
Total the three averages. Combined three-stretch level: 102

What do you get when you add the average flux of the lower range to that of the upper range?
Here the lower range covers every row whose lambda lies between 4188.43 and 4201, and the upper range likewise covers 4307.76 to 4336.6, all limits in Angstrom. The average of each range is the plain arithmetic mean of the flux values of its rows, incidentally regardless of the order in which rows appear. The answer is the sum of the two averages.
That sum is 69.7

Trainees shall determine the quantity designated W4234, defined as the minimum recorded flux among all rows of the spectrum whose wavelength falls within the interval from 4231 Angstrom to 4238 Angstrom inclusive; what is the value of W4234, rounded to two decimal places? 29.39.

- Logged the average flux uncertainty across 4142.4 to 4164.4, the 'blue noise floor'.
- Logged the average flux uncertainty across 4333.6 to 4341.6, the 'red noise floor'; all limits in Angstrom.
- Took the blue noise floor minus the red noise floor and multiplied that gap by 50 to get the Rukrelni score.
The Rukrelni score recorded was 5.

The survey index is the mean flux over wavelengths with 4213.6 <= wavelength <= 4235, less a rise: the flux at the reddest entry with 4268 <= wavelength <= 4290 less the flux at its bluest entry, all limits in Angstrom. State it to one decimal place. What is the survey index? 43.2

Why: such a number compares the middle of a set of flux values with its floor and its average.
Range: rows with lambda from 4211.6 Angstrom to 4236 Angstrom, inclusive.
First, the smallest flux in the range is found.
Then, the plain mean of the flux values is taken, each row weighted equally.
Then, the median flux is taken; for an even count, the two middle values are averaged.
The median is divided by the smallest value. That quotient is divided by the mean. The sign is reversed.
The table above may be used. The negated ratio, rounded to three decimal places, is -0.043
